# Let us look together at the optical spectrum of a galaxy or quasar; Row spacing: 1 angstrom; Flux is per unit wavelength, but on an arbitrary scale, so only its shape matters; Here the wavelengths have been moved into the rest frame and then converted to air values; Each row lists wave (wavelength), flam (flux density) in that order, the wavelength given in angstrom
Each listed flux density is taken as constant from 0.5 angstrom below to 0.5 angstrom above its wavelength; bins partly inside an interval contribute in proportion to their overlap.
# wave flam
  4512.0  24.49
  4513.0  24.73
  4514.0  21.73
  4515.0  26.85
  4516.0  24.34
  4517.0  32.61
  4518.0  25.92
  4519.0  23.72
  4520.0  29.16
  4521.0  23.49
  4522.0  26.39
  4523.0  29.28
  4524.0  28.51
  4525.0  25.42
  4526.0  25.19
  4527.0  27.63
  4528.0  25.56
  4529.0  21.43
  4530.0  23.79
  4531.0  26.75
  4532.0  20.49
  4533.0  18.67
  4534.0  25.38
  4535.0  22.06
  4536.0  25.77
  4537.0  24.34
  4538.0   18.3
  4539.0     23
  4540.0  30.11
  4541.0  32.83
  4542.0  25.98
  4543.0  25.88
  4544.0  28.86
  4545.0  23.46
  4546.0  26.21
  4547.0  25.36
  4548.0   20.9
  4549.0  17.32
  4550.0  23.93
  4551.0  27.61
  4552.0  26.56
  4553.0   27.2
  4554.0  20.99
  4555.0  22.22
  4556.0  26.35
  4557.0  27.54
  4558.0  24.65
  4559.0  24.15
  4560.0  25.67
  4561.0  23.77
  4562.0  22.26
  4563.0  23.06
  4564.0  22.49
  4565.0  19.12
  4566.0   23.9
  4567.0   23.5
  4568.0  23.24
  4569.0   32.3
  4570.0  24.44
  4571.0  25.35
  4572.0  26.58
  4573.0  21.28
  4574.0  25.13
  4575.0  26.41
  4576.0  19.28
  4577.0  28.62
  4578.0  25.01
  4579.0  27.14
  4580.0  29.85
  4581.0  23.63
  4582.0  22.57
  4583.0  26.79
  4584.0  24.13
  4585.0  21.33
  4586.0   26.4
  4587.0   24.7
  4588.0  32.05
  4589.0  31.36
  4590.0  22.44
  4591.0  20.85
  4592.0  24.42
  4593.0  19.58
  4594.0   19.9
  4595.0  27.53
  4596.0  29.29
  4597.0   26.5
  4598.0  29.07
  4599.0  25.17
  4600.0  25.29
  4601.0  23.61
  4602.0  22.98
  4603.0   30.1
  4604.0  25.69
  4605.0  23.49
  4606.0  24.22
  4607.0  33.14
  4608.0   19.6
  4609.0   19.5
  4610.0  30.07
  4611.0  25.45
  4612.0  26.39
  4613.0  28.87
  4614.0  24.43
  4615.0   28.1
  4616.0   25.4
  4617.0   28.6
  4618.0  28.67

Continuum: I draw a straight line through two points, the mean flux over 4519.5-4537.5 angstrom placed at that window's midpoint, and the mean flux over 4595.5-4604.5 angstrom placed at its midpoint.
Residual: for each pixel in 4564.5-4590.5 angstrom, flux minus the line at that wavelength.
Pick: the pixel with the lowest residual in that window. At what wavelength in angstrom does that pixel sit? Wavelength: 4576.0 angstrom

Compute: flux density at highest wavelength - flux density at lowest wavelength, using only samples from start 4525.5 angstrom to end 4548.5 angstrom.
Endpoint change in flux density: -4.3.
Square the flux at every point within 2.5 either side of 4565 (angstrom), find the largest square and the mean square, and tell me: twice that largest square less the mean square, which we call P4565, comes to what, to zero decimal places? 637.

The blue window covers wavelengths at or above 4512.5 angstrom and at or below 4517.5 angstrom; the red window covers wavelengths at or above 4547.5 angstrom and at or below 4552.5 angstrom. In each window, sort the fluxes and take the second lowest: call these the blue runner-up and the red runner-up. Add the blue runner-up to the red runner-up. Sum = 45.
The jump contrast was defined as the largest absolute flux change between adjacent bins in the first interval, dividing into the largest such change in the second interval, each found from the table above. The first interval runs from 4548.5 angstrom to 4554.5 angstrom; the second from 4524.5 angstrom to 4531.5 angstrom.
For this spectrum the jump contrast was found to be 0.6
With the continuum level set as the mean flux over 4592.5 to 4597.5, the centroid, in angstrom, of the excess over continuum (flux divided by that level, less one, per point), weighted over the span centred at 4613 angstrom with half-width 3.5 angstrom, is 4612.4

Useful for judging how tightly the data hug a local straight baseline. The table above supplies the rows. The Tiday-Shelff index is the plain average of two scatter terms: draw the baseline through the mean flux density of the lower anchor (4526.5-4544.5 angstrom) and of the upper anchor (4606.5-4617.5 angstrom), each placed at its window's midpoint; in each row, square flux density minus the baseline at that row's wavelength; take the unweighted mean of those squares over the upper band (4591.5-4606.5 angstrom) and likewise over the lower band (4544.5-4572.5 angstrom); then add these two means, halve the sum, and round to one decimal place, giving 9.4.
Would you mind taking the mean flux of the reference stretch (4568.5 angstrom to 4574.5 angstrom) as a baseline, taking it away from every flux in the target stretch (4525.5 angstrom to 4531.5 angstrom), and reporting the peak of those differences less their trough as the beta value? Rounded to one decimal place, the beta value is 6.2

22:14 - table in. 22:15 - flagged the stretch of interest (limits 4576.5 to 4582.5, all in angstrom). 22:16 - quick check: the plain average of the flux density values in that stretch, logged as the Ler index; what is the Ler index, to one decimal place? 26.1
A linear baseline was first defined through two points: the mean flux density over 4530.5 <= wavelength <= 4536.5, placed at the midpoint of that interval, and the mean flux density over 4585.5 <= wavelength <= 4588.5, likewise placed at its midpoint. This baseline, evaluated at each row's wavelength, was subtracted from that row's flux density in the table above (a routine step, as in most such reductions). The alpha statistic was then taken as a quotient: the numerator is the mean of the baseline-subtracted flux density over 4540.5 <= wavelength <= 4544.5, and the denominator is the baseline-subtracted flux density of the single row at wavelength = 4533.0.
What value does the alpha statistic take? -1.0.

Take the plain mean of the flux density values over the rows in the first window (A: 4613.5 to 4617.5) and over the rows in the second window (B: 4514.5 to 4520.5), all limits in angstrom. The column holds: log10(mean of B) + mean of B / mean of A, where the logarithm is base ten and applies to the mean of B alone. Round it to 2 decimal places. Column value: 2.45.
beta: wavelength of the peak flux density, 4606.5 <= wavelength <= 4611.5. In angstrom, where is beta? 4607.0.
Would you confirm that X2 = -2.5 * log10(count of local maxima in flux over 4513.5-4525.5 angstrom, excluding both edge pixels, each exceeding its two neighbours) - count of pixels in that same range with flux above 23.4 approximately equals -12.5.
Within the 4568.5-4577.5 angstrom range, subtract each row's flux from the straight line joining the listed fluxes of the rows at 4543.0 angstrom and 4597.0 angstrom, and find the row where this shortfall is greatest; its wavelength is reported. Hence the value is 4576.0 angstrom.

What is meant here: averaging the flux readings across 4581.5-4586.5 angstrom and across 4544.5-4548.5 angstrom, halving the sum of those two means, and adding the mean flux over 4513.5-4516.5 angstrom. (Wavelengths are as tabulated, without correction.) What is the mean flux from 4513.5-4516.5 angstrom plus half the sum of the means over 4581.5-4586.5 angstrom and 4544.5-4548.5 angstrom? 48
